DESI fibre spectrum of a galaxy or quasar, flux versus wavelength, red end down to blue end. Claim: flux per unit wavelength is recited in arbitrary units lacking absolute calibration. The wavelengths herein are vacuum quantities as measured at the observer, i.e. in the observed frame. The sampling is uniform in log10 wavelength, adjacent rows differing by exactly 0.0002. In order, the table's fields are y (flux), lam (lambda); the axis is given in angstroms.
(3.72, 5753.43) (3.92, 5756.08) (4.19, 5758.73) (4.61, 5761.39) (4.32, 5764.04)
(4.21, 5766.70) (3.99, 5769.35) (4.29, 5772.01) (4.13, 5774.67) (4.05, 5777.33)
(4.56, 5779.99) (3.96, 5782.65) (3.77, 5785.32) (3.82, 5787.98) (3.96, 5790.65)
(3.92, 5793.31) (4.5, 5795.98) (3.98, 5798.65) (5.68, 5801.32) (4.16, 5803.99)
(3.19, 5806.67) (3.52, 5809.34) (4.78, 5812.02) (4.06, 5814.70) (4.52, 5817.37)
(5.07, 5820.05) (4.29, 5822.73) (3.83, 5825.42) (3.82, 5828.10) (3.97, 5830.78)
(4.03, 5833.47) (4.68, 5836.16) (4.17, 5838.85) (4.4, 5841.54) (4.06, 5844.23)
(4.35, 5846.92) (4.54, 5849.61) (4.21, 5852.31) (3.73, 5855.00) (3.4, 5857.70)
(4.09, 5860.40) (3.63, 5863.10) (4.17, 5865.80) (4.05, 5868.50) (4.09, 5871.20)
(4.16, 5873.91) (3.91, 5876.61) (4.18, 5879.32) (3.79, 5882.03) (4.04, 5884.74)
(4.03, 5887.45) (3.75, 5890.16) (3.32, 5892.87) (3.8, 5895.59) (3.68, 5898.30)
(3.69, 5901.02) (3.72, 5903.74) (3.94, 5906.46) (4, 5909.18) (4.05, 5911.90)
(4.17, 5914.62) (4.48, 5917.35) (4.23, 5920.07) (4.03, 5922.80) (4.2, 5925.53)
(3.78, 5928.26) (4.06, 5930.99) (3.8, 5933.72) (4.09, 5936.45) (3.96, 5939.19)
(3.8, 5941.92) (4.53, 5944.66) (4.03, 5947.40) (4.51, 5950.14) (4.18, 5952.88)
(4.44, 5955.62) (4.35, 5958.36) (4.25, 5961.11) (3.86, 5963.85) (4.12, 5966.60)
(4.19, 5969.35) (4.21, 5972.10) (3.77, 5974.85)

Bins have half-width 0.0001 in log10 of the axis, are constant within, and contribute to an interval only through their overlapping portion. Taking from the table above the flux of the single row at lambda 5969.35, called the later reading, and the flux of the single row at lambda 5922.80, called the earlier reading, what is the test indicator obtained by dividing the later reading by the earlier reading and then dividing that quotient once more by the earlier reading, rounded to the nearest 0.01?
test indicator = 0.26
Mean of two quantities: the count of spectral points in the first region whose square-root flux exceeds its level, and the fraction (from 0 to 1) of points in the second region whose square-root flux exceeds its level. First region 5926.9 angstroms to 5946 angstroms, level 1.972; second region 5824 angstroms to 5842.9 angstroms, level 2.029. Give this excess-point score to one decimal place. 2.2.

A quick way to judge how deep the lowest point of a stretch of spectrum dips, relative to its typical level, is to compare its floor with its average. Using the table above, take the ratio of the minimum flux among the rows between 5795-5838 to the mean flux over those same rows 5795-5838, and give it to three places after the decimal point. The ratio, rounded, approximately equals 0.750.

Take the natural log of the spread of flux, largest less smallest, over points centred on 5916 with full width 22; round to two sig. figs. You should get -0.62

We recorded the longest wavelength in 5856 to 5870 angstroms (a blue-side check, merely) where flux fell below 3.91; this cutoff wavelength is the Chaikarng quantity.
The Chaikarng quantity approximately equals 5863.10 angstroms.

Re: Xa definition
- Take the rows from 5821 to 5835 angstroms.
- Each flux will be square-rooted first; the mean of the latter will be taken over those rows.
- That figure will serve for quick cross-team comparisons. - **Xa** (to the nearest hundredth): 2.00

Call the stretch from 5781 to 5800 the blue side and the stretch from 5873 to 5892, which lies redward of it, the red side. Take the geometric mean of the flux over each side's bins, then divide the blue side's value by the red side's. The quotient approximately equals 1.00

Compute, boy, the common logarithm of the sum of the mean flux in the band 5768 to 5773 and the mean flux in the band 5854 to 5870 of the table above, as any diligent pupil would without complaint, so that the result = 0.902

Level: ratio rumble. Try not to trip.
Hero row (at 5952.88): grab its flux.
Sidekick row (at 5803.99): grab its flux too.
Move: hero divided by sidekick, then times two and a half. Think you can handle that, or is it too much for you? 2.5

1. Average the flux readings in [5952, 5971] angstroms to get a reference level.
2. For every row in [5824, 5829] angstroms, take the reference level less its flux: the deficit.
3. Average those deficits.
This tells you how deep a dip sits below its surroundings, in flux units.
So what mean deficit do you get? 0.37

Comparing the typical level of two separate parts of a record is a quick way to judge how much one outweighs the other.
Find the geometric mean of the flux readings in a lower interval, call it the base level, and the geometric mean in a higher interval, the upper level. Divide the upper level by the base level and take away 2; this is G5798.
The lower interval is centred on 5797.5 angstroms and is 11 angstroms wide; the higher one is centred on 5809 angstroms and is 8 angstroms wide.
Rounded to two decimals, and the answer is -1.16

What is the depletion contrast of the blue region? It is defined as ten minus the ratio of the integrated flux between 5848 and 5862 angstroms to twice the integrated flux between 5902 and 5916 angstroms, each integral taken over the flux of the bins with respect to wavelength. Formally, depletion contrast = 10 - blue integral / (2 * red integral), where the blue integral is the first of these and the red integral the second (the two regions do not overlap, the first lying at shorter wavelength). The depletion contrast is 9.50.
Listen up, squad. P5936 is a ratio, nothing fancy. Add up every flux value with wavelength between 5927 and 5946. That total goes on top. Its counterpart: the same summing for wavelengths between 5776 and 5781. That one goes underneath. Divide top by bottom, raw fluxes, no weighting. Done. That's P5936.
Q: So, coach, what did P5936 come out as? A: 3.3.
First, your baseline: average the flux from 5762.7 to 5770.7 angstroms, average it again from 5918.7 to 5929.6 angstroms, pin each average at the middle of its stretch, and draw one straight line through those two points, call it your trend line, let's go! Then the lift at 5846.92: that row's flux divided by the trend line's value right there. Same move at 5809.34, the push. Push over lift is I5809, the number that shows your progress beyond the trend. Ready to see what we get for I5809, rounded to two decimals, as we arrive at 0.80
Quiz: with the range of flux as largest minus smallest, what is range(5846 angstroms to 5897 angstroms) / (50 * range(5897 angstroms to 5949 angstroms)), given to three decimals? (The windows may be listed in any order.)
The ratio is 0.029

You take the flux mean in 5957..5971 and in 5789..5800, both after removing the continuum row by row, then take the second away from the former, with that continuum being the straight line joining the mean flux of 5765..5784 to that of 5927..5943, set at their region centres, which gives 0.3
